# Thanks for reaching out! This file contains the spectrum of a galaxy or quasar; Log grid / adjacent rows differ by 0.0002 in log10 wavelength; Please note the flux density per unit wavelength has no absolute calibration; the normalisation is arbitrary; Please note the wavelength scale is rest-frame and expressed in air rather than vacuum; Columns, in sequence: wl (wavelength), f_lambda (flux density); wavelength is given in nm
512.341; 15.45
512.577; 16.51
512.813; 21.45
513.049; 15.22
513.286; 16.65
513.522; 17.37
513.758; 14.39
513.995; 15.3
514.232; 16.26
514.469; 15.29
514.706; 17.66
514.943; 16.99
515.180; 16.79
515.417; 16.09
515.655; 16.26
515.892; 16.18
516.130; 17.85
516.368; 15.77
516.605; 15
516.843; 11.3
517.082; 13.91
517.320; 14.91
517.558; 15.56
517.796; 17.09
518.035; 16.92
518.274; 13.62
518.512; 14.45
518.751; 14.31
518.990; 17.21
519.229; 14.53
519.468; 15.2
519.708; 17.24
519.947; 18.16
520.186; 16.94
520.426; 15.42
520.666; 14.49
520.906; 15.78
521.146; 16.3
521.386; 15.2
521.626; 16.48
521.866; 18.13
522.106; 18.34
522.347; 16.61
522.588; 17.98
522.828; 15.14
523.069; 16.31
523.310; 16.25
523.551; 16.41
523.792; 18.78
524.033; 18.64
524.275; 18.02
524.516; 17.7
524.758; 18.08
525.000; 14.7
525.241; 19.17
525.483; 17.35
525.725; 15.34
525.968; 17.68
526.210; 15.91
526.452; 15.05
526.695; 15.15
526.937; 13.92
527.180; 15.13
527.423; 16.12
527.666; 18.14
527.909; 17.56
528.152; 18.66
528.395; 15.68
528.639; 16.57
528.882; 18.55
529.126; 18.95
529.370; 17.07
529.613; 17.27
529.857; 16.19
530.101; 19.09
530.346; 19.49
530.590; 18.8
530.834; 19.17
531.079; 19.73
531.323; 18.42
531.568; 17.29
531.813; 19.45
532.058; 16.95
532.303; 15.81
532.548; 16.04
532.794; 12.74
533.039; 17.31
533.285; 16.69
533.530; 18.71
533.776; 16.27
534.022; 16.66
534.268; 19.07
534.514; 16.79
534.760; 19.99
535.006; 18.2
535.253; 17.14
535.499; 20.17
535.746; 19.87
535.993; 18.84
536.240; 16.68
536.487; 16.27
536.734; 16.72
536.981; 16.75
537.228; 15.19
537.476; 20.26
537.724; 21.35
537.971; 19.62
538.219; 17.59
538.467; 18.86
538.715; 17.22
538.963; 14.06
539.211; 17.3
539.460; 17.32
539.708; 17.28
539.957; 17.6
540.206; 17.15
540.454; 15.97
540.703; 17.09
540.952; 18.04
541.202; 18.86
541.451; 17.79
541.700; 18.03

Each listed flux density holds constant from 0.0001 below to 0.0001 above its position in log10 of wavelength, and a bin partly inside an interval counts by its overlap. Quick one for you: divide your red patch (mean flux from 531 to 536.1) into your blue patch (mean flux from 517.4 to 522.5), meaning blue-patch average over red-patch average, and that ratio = 0.91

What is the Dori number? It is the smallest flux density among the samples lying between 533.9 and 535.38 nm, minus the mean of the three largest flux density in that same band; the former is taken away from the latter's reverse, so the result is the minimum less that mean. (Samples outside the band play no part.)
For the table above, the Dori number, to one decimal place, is -2.4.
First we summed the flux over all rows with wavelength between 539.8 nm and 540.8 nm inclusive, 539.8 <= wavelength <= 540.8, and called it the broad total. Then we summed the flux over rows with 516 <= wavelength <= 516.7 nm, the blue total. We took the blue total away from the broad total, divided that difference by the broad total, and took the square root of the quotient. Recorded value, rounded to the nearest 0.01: 0.53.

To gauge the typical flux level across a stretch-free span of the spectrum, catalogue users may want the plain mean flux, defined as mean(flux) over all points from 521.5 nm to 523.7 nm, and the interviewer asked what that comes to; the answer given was 16.9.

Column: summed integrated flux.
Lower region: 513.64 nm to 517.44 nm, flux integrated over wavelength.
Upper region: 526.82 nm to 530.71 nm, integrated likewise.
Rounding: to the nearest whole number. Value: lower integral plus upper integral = 127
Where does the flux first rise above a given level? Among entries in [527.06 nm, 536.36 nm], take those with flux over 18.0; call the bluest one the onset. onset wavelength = 527.666 nm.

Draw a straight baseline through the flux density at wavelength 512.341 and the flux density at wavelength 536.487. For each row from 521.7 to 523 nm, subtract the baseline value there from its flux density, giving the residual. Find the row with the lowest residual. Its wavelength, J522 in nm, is 522.828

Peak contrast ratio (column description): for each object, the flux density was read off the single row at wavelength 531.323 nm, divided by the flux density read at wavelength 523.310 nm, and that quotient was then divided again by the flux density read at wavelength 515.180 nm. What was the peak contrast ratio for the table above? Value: 0.068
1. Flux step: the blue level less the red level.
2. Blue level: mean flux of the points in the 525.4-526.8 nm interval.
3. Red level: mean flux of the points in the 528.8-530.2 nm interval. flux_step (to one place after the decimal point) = -1.8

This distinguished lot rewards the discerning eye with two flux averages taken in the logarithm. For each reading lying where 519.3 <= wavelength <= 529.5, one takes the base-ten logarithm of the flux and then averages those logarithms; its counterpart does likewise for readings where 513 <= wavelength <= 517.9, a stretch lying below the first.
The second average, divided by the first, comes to 0.979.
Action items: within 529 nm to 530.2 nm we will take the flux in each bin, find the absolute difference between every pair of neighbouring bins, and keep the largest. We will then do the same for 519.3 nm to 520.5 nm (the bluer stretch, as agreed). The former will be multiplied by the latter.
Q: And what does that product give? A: 6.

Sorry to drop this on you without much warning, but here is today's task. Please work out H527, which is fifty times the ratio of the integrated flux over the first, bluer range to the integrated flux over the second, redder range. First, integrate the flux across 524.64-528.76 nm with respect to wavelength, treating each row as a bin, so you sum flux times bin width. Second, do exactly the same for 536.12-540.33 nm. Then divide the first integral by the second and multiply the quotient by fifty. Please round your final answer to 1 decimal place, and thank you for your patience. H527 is 46.1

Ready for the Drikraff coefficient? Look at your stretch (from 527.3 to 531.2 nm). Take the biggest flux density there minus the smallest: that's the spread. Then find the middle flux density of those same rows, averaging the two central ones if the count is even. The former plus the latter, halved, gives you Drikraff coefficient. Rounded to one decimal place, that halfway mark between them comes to 11.2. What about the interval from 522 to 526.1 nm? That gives 11.1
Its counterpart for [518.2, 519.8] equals 9.1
